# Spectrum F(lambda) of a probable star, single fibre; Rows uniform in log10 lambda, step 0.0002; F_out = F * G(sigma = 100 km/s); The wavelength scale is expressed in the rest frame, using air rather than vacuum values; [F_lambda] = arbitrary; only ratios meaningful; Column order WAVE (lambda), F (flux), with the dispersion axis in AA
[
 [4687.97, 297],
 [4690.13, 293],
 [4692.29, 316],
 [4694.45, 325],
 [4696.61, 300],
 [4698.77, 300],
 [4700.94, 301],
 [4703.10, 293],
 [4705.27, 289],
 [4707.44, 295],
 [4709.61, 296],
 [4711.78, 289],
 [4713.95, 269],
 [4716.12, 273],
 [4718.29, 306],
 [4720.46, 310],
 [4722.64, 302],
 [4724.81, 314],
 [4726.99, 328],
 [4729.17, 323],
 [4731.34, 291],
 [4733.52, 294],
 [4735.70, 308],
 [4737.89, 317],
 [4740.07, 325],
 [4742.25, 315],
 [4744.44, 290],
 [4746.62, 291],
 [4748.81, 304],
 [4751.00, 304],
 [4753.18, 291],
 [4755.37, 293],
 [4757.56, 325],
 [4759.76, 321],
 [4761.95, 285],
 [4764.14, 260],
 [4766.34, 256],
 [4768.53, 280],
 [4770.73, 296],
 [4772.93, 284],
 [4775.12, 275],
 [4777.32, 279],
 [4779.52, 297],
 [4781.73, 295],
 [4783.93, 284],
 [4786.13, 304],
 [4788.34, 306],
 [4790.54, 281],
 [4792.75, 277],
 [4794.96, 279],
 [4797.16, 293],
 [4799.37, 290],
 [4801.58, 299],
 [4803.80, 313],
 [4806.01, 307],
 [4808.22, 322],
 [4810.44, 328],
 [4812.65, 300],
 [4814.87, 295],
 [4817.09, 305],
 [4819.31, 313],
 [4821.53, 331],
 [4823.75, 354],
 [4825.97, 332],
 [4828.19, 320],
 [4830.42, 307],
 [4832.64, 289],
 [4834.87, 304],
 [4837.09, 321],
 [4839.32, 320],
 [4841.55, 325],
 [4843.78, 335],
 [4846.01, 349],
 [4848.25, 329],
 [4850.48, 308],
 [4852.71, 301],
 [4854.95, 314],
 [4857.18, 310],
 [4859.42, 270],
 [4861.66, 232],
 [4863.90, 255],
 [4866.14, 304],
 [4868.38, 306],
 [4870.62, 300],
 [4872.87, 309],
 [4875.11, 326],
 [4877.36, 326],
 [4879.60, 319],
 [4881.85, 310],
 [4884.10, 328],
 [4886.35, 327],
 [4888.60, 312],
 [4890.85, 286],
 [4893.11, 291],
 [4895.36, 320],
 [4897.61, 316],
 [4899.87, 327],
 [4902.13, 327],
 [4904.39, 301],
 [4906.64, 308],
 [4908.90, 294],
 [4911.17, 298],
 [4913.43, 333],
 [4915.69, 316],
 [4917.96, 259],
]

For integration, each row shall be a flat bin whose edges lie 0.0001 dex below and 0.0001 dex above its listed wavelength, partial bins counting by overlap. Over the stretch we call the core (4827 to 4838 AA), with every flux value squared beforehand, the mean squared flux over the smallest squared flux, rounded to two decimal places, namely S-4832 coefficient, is 1.14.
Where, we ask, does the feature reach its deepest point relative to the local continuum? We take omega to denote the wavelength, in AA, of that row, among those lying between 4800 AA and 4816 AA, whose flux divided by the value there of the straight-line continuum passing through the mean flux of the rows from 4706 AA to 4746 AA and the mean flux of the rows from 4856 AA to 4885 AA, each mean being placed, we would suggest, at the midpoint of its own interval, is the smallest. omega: 4814.87 AA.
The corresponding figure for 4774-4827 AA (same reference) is 4775.12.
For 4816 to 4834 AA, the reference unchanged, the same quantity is 4832.64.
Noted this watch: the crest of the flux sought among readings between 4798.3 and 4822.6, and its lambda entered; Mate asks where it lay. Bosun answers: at 4821.53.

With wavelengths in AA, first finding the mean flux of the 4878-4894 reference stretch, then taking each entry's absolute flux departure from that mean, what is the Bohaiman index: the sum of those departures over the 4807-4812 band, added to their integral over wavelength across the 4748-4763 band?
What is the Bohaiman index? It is 249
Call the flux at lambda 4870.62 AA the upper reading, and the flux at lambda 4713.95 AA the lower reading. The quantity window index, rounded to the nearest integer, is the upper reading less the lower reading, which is 31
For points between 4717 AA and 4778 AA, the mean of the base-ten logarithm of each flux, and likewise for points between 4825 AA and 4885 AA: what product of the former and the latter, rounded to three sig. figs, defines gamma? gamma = 6.16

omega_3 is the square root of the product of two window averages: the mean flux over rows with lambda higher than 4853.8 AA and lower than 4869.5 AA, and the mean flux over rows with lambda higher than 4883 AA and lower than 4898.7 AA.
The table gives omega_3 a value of 298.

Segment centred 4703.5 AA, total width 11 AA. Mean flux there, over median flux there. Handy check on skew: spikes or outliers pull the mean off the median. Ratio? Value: 1.00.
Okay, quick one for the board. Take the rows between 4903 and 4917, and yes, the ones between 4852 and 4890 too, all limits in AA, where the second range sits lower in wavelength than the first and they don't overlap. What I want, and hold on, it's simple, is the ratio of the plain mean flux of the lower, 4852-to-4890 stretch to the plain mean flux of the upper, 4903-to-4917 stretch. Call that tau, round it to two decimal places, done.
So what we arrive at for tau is 0.98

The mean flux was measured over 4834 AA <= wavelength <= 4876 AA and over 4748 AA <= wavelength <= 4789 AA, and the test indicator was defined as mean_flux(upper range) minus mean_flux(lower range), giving 15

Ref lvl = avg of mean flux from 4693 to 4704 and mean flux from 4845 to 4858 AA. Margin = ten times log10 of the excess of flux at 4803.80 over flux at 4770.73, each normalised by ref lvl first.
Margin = -13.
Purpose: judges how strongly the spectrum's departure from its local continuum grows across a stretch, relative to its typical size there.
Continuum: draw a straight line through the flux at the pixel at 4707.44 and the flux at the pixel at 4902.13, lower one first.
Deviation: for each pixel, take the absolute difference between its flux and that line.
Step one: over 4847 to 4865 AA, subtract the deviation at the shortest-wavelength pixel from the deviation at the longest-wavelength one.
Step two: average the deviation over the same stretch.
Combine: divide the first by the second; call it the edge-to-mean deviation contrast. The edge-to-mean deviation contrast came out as 1.7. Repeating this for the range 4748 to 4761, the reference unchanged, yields 1.4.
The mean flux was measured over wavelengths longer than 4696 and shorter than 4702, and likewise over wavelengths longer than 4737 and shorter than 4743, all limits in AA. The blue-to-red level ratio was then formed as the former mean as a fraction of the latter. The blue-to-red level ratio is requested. 0.94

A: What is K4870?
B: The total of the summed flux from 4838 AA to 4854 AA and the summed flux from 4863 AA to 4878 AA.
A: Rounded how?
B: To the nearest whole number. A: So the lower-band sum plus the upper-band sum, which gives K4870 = 4393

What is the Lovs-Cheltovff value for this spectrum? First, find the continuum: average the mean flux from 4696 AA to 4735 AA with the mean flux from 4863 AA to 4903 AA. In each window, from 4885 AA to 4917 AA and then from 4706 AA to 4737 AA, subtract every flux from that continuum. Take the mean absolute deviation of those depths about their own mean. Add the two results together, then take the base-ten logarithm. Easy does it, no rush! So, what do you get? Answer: 1.41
